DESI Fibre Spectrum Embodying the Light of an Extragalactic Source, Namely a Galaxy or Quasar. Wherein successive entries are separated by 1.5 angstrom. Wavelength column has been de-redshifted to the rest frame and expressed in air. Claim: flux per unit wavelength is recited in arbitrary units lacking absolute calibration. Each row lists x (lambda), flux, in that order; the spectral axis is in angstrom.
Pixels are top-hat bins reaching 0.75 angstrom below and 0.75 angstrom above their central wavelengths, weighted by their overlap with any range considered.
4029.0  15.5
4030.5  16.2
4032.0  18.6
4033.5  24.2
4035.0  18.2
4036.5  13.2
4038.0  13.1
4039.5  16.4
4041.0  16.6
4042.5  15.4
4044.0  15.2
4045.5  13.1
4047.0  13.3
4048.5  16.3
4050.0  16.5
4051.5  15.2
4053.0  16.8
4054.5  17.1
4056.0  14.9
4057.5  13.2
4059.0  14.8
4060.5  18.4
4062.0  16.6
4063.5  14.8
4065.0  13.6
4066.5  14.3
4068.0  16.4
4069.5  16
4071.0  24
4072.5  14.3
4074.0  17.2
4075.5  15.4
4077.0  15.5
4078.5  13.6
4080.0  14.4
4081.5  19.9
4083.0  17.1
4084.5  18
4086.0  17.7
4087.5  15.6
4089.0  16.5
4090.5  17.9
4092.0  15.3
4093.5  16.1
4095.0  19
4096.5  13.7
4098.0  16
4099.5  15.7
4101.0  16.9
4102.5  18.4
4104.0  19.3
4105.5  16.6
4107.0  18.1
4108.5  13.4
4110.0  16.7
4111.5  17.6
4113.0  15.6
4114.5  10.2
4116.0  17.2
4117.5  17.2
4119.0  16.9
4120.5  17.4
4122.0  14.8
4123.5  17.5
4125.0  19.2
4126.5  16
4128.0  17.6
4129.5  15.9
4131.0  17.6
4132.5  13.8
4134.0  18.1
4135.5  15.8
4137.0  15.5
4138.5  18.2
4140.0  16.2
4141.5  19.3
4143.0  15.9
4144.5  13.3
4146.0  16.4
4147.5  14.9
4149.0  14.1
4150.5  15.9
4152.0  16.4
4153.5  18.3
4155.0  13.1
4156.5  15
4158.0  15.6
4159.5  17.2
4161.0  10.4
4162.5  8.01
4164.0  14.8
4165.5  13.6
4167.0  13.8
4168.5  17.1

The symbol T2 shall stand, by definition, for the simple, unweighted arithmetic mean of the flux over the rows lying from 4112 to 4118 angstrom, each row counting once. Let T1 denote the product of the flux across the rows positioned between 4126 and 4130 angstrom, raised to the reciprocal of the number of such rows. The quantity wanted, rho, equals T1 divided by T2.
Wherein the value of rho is 1.10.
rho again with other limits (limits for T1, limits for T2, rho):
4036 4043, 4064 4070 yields 0.99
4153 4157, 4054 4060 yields 1.02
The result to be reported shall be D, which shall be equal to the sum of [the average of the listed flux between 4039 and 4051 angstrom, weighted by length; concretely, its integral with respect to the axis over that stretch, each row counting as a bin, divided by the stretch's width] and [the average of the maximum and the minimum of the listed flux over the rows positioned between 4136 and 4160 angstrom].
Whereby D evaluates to 31.5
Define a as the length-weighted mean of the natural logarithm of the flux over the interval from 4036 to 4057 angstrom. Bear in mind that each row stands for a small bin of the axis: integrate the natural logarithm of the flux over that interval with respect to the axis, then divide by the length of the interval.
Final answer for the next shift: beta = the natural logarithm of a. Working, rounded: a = 2.72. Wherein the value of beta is 1.00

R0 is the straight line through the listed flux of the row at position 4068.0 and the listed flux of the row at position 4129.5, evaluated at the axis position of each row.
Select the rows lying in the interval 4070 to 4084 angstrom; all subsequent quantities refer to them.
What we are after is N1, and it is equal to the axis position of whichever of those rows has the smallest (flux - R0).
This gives 4078.5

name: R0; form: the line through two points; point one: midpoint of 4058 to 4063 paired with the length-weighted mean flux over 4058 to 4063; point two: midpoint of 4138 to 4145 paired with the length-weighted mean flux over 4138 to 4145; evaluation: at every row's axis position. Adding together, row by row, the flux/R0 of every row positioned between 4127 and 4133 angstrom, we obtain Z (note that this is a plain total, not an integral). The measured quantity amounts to 3.9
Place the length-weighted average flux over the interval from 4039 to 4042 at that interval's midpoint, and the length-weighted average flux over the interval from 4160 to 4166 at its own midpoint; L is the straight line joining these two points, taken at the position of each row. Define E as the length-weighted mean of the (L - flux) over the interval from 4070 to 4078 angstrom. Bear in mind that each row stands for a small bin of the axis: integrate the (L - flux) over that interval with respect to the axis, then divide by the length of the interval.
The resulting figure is -2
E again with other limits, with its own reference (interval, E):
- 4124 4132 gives -4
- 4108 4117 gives -1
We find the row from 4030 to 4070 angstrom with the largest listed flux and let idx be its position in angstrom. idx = 4033.5 angstrom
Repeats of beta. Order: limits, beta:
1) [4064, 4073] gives 1.02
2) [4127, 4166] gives 1.00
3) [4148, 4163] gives 0.98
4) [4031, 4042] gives 1.04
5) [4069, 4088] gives 1.03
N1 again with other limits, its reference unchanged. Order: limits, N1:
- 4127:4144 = 4132.5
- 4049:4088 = 4057.5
